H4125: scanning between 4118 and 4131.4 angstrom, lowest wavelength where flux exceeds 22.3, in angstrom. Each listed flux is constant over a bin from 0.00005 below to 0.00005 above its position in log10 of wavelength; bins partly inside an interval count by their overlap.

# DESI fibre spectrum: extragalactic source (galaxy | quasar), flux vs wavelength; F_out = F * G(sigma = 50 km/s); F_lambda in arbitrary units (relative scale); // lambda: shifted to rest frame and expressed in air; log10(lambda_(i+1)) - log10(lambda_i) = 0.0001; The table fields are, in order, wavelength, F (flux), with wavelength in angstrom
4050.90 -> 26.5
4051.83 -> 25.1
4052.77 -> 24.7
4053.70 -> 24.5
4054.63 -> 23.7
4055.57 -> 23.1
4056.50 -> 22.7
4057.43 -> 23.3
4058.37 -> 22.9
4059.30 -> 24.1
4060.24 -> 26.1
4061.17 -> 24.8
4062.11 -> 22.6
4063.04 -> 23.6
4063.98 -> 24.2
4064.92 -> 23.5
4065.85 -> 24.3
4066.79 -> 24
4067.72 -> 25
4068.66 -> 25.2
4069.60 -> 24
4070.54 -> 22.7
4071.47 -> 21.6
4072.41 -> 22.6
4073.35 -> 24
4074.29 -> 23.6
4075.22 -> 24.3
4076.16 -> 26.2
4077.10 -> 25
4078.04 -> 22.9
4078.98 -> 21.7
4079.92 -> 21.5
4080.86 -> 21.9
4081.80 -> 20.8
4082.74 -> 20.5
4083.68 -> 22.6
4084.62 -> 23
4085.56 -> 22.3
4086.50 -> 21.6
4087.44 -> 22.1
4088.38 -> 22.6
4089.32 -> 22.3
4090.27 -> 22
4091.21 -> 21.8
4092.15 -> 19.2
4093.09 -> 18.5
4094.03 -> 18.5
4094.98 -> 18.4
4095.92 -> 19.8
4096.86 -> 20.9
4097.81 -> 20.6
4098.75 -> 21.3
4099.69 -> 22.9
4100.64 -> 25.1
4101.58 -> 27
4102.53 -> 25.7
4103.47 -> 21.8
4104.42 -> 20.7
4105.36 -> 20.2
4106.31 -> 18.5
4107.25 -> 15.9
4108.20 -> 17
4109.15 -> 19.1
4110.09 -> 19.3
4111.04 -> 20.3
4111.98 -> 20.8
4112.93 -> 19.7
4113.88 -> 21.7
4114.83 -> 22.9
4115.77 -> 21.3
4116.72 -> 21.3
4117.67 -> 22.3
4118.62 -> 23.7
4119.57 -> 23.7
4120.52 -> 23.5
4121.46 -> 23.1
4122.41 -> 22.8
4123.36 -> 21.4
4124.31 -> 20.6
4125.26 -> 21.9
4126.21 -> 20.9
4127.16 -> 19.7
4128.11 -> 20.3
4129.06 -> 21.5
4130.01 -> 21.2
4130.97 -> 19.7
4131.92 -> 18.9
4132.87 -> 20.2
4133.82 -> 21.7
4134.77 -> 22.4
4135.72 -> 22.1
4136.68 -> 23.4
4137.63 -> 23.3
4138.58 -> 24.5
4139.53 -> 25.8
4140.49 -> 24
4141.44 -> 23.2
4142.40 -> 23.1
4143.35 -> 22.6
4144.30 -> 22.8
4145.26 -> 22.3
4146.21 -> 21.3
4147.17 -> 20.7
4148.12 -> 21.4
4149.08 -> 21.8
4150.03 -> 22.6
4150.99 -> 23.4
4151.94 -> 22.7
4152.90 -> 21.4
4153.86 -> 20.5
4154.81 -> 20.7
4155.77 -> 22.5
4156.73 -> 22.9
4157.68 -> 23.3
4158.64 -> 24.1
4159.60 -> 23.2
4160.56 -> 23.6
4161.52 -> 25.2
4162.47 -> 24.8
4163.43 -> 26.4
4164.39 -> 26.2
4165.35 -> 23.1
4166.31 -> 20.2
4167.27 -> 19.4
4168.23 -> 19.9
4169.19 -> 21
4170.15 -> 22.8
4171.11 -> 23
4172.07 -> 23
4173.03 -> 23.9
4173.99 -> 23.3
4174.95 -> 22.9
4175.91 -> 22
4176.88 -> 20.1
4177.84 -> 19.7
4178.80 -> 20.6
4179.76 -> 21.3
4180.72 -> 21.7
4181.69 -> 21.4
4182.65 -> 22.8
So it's 4118.62 angstrom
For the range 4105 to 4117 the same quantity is 4114.83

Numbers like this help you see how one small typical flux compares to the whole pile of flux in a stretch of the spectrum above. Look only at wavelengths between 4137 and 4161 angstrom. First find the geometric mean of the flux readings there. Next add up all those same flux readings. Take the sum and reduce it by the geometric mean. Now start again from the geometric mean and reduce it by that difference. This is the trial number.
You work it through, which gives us -522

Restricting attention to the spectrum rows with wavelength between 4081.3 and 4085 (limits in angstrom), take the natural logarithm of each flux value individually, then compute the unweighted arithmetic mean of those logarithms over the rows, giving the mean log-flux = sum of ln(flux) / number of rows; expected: 3.08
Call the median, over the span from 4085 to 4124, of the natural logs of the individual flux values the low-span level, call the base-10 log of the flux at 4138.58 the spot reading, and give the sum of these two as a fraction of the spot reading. 3.21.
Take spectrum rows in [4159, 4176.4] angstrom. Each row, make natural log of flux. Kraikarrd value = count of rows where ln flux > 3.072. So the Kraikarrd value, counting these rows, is 14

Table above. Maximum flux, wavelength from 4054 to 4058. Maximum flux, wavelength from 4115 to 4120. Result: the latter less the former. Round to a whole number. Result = 0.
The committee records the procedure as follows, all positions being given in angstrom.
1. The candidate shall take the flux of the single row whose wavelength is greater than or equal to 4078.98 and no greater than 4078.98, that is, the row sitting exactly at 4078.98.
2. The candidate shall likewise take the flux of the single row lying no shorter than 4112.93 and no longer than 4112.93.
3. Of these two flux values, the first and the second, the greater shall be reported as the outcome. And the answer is 21.7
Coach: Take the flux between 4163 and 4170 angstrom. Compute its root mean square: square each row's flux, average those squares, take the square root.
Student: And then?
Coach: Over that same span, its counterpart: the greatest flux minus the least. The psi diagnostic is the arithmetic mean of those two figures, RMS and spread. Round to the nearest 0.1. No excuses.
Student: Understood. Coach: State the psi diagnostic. 14.7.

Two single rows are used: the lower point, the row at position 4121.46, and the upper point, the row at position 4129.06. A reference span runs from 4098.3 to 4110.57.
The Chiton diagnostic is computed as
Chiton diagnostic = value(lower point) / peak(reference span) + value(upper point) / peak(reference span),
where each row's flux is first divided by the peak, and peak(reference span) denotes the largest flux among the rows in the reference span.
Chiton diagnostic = 1.65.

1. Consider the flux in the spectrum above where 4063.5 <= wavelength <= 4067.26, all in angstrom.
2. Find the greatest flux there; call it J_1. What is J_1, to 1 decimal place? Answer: 24.3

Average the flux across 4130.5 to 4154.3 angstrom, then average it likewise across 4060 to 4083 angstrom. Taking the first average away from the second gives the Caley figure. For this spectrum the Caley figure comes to 1.2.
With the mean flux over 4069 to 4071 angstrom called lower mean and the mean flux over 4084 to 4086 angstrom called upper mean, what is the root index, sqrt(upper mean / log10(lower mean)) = 4.07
